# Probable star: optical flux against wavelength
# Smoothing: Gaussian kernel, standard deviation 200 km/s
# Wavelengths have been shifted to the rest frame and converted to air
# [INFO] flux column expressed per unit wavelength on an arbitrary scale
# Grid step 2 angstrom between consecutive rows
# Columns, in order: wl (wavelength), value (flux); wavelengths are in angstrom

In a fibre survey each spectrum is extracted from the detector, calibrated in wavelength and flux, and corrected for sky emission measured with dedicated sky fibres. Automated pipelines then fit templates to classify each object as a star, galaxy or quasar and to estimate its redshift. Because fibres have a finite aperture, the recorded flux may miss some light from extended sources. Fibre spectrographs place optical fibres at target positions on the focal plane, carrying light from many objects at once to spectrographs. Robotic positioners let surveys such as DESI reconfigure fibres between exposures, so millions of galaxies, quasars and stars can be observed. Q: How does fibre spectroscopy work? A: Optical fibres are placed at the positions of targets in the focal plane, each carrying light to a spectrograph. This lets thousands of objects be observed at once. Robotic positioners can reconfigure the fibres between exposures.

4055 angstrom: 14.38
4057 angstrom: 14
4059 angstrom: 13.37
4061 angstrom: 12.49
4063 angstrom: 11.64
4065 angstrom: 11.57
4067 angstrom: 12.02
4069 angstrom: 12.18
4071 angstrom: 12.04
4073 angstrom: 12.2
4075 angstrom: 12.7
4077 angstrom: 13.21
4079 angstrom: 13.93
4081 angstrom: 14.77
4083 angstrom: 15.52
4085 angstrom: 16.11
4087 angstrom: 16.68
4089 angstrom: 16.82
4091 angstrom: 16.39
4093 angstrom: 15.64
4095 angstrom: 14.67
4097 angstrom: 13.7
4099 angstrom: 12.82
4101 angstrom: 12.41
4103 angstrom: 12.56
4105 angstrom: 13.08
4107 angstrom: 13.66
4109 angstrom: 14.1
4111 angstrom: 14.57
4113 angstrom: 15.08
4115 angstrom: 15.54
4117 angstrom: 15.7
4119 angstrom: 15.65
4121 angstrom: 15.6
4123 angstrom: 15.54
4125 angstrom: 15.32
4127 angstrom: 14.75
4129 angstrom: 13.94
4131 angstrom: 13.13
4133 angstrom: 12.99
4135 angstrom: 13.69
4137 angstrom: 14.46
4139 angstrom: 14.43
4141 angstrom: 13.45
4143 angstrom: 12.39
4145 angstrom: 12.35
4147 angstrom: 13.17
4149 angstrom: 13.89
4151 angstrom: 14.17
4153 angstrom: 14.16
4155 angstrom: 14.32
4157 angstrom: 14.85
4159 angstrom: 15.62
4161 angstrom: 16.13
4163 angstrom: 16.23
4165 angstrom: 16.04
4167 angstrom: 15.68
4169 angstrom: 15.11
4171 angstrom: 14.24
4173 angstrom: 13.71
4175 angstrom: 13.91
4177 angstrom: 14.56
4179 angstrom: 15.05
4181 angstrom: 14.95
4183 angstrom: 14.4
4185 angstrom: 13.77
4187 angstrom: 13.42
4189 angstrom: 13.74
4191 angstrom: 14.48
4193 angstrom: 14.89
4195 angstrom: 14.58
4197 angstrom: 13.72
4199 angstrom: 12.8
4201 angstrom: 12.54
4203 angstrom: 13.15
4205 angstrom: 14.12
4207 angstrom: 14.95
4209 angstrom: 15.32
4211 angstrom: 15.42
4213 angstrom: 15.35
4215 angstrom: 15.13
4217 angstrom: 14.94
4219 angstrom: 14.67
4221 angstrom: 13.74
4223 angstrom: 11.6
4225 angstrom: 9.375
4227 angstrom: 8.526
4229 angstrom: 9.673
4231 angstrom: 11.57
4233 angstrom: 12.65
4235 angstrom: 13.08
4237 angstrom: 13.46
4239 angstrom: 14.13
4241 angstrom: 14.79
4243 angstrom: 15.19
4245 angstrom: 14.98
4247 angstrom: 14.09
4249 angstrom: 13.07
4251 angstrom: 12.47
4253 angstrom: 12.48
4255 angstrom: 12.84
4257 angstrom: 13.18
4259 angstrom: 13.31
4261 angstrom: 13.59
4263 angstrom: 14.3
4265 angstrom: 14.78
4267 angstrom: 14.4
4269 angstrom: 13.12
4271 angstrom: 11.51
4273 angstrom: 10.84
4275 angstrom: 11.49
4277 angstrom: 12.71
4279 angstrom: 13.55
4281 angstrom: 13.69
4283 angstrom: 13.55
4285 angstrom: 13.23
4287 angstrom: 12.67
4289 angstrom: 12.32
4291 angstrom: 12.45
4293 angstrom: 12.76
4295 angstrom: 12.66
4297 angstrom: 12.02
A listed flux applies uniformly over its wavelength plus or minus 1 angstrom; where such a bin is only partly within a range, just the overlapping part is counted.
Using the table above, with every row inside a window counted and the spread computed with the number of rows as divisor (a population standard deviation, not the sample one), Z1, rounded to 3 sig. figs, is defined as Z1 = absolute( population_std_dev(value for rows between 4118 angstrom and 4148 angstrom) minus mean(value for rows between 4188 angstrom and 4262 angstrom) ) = 12.3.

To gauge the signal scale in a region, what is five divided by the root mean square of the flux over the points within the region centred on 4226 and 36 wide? 0.372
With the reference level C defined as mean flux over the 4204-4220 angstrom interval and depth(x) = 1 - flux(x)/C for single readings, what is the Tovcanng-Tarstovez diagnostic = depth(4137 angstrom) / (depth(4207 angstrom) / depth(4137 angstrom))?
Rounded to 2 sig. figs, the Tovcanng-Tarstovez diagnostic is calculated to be 0.50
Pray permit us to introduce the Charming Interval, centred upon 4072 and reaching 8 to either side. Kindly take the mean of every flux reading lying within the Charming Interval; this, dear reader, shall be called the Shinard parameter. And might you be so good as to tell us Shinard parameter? 12.5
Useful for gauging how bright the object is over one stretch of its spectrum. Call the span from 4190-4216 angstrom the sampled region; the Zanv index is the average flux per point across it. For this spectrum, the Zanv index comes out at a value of 14.3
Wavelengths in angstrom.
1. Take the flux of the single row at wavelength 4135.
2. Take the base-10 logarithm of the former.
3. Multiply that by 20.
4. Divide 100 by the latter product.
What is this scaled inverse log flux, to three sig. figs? 4.40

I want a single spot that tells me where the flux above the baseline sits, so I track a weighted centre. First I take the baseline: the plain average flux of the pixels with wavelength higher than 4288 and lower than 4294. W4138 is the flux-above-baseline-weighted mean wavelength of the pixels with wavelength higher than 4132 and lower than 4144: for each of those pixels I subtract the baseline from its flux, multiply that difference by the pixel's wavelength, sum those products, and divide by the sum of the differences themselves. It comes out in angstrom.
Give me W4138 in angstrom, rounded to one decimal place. 4137.4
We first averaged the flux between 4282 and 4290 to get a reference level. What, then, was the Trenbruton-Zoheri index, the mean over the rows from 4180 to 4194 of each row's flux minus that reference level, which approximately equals 1.3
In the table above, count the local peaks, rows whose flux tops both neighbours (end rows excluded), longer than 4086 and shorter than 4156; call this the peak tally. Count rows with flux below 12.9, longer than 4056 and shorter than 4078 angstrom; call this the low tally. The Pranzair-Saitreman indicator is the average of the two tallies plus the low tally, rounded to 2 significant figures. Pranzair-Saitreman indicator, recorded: 14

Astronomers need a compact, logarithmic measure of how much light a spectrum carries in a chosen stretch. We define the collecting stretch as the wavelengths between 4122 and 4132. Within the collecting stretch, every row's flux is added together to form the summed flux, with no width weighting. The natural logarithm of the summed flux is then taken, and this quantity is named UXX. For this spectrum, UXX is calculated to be 4.29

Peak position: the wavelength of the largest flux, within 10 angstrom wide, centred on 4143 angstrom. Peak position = 4139 angstrom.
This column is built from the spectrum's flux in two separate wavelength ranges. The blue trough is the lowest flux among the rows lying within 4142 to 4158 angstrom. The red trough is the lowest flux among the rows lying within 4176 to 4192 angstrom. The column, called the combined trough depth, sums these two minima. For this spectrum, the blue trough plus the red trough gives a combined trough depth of 25.8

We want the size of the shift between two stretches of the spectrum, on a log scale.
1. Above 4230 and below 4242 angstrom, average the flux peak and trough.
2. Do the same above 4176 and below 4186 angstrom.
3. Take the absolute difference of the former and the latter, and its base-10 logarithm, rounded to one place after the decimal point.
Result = 0.1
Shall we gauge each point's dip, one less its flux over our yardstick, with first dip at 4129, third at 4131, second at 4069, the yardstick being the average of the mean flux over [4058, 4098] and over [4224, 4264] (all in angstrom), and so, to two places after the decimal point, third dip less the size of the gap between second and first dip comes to -0.11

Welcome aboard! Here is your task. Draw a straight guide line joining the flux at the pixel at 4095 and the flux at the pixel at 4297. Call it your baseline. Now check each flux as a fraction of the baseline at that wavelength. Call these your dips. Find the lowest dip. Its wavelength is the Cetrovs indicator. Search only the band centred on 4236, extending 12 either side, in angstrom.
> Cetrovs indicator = 4227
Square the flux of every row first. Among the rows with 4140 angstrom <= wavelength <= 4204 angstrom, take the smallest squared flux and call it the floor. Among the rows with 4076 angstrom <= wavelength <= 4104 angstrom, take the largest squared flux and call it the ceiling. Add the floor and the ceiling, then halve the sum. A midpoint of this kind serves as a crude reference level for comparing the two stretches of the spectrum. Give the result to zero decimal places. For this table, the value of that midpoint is 218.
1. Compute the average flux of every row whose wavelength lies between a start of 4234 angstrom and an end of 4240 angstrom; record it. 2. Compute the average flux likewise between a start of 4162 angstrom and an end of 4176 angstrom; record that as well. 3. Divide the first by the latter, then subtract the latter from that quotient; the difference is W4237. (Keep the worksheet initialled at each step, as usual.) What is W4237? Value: -14.1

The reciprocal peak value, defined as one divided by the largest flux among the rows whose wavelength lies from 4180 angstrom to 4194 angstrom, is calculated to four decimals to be 0.0669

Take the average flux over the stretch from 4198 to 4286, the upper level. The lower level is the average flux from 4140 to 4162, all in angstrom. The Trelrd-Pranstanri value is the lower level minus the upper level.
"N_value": 0.79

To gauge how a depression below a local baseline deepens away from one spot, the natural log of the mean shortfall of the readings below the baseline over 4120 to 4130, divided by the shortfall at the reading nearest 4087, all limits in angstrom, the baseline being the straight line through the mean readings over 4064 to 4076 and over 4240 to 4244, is -0.8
